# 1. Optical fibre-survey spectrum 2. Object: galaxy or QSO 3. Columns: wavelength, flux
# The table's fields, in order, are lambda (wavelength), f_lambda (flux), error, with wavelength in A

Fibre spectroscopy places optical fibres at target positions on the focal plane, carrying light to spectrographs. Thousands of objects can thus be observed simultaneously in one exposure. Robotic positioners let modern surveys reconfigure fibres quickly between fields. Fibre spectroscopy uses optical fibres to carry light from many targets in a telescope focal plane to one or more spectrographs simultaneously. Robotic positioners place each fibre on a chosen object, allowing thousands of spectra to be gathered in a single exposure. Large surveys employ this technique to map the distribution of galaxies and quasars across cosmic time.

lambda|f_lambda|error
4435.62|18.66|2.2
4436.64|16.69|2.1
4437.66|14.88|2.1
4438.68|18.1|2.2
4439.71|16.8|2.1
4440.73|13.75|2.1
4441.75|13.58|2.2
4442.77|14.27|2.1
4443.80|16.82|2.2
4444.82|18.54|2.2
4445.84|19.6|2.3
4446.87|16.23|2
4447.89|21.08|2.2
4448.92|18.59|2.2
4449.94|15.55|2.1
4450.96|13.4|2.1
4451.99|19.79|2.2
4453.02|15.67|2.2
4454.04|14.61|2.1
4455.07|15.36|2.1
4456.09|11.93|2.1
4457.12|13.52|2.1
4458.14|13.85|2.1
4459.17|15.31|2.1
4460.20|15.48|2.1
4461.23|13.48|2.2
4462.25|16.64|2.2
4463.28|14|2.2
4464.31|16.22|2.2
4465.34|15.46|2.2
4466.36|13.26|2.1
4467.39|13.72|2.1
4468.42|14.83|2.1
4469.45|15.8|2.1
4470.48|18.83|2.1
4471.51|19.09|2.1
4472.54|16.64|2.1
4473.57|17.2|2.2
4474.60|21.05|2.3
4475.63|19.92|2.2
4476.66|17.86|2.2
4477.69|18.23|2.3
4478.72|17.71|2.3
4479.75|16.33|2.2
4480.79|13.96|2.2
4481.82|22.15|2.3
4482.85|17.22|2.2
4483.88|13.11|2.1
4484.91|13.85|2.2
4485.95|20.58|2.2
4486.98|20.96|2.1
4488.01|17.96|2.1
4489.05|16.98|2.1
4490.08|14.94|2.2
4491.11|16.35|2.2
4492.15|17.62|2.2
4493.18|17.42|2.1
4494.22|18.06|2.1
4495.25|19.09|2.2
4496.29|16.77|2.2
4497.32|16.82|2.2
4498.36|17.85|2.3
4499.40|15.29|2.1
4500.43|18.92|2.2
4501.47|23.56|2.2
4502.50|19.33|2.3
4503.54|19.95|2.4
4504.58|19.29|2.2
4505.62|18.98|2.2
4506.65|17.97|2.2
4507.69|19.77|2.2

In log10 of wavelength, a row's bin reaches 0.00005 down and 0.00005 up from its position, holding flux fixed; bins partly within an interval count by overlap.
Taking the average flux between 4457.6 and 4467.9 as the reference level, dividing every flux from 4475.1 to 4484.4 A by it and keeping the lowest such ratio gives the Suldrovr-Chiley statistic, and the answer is 0.889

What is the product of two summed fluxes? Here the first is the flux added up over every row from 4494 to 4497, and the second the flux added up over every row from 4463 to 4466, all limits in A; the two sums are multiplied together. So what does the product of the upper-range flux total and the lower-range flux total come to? 2463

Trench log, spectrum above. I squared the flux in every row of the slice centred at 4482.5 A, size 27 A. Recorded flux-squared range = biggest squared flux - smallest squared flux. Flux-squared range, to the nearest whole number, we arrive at 319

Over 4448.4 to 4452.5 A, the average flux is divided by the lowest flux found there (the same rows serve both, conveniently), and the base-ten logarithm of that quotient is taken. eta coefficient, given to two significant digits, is 0.099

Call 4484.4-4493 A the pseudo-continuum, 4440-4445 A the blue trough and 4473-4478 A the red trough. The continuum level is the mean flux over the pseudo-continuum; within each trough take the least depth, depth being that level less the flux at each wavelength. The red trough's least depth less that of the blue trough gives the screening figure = -2.5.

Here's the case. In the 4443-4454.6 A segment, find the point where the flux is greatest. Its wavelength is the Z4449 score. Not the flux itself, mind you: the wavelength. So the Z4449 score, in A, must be 4447.89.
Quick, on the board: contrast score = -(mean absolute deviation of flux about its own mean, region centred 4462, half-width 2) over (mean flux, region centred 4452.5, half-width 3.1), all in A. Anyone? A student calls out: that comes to -0.074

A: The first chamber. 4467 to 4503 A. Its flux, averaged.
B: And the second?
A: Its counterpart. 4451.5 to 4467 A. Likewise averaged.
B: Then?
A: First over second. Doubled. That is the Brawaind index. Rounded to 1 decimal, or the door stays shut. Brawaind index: 2.4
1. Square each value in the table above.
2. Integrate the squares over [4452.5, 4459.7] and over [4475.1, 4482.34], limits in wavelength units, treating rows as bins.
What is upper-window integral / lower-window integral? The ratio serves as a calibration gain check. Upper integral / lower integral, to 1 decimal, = 1.6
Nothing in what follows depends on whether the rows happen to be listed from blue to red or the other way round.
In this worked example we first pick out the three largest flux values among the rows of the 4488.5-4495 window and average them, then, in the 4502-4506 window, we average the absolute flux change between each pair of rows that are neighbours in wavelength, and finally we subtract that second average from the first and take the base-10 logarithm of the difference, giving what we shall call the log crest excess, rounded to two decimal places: 1.23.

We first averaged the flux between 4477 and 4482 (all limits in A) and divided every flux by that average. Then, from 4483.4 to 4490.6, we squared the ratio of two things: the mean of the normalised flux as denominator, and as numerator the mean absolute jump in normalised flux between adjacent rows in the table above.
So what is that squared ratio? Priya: 0.019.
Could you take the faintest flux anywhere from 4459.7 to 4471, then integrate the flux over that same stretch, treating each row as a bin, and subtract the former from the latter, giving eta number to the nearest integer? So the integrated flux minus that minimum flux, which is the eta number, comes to 159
